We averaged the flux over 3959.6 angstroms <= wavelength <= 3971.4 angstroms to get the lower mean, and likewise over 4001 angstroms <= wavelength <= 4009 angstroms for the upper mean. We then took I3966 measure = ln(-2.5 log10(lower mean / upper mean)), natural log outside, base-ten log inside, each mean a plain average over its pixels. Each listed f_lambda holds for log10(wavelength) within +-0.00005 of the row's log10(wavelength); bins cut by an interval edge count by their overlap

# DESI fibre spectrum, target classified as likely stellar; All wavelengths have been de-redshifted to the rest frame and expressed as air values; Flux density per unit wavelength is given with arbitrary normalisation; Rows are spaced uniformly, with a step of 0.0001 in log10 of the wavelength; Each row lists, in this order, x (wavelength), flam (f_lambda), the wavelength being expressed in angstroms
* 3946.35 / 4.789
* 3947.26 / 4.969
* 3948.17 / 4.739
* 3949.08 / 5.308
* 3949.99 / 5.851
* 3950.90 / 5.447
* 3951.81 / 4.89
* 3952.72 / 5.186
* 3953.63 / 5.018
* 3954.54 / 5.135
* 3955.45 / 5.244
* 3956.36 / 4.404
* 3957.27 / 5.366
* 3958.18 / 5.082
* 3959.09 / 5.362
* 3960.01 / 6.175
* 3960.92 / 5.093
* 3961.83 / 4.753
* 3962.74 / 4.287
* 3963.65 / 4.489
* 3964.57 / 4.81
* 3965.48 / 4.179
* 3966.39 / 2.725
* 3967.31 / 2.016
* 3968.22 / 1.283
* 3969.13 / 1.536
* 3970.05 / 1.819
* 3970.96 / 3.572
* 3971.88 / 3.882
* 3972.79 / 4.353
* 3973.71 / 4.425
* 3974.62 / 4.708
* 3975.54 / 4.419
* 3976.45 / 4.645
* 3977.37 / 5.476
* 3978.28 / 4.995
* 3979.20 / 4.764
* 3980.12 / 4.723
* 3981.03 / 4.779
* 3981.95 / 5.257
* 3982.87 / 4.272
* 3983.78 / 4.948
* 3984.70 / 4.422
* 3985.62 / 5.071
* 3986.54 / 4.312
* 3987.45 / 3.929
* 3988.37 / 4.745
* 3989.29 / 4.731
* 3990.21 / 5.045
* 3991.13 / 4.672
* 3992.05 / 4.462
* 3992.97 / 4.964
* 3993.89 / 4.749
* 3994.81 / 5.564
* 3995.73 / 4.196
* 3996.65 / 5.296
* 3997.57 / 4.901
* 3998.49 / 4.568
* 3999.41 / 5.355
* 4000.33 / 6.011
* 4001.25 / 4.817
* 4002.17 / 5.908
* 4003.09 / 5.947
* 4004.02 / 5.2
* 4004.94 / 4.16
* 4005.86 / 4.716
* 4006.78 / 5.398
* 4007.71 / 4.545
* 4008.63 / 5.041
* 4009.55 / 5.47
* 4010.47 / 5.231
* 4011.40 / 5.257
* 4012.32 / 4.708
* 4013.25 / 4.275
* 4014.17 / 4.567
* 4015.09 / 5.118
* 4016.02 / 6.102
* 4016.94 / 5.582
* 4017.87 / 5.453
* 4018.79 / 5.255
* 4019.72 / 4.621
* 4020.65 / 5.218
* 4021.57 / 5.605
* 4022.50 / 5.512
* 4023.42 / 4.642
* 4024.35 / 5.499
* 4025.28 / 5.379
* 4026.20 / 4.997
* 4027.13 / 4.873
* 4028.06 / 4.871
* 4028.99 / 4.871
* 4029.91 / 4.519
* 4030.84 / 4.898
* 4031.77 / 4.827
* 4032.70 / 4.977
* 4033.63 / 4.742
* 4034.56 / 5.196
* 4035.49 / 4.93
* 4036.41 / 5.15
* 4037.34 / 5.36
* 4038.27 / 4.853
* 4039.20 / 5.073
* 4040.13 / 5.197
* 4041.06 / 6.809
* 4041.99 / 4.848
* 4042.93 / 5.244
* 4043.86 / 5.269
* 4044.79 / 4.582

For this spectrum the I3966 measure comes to -1.0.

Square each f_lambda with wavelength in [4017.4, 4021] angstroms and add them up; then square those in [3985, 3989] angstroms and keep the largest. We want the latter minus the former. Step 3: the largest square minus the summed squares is -80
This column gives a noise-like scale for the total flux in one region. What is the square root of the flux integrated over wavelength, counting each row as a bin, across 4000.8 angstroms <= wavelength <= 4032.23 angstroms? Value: 13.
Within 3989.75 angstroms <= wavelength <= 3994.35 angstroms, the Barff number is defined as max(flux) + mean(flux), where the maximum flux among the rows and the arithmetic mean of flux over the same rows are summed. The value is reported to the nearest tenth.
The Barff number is 9.8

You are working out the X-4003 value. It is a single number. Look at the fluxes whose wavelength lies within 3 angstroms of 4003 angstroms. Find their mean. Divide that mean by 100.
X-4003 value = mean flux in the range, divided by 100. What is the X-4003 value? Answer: 0.053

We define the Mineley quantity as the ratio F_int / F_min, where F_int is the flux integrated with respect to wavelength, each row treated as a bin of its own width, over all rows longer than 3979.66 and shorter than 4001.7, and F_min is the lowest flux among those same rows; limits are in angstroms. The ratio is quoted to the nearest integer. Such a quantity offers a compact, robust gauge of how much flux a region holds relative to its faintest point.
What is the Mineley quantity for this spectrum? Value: 27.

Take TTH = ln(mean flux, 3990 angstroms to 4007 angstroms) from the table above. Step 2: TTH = 1.62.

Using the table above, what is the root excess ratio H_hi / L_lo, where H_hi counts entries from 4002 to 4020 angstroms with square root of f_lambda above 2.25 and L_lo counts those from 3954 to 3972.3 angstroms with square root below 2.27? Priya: 0.75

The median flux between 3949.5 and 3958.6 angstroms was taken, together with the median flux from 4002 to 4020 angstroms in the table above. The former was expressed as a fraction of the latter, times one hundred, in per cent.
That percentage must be 99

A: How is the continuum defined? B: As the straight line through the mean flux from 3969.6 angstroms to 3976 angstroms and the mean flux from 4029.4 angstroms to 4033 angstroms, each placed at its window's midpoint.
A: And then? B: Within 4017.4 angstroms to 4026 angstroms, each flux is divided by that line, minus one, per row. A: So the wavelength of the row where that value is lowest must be 4023.42 angstroms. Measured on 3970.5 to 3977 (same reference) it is 3970.96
